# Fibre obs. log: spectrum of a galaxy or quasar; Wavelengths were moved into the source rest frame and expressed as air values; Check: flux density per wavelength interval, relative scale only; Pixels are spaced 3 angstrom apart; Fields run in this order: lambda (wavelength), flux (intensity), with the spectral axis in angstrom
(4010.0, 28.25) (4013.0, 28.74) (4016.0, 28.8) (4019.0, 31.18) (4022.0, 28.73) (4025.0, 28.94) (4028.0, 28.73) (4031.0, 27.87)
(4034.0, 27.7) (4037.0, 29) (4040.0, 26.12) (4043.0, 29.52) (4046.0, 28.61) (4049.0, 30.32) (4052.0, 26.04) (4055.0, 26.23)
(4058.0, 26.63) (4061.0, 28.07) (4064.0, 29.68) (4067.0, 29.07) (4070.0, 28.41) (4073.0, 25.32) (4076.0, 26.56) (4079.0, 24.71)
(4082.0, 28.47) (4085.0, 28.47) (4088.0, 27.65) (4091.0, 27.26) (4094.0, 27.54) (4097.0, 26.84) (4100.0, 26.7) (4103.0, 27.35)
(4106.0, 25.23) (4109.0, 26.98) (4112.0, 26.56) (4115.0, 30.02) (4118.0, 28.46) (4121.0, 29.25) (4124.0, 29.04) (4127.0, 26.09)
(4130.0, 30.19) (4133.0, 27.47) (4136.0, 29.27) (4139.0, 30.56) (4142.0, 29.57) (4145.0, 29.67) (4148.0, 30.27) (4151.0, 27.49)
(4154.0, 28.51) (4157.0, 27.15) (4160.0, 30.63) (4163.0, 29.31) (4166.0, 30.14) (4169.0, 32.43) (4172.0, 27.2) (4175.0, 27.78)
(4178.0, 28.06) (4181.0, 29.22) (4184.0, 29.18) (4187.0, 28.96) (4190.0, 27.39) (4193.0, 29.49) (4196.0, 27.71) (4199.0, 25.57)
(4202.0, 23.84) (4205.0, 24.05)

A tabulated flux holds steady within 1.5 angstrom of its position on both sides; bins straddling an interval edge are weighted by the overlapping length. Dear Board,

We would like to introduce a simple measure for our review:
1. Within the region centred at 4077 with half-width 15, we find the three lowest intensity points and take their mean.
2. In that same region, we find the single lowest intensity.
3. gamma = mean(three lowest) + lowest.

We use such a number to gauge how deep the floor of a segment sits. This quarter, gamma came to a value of 50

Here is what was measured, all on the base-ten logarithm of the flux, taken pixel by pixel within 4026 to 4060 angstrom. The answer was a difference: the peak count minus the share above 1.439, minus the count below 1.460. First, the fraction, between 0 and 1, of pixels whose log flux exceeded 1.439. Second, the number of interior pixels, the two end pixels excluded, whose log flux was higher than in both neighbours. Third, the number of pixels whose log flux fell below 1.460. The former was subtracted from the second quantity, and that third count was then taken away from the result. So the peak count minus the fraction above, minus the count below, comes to -5.6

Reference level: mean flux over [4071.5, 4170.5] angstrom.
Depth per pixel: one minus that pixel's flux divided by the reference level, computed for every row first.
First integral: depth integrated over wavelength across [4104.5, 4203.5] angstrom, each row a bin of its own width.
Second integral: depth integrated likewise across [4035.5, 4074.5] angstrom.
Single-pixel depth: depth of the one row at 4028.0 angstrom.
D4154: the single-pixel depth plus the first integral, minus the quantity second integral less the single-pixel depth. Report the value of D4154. -1.2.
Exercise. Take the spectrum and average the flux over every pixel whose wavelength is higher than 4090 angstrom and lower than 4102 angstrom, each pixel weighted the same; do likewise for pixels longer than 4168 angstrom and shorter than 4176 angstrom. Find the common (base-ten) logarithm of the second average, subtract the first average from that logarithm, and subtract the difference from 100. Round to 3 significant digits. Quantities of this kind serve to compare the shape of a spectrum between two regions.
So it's 126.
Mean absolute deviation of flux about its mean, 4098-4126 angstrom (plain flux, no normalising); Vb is 1.30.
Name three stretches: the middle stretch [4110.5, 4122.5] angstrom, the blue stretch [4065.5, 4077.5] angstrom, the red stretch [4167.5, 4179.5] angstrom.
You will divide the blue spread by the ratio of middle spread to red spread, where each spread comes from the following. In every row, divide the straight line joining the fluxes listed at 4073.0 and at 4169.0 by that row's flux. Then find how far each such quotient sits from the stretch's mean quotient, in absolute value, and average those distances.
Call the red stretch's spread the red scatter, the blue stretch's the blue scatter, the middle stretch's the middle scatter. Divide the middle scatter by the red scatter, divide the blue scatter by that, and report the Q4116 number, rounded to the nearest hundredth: 0.12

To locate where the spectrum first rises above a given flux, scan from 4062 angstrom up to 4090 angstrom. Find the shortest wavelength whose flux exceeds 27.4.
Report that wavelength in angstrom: 4064.0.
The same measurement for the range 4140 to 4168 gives 4142.0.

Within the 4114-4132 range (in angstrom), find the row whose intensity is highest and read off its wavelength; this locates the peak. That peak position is 4130.0 angstrom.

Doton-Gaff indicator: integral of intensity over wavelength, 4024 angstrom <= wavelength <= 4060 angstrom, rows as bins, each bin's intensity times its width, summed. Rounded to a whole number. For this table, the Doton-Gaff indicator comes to 1007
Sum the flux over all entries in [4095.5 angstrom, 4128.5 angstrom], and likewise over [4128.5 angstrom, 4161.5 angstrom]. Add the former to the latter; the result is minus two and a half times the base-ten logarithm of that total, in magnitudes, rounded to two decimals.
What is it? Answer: -6.99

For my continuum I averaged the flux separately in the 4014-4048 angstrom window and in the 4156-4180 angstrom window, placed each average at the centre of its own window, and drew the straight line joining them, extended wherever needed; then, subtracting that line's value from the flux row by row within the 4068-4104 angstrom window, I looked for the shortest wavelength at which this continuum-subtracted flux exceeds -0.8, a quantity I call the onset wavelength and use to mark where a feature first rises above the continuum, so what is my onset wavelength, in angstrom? 4070.0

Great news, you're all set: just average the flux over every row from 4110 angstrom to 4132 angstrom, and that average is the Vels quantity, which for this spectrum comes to 28.5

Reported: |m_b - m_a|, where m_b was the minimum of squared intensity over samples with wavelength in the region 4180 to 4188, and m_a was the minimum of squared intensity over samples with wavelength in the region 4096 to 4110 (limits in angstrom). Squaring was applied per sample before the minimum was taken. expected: 202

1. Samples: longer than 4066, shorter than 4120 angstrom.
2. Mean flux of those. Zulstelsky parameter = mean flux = 27.3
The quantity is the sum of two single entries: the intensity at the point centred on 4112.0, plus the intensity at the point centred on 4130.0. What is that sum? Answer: 57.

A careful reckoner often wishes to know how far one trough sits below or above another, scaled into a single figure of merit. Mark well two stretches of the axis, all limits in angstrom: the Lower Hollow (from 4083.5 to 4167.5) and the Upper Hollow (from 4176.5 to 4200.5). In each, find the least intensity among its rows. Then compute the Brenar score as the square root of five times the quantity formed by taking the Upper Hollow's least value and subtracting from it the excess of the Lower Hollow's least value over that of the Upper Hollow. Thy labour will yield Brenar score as 11.4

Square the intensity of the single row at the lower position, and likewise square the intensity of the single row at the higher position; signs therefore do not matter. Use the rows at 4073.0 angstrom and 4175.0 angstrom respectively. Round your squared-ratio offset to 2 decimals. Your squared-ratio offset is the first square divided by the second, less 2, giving -1.17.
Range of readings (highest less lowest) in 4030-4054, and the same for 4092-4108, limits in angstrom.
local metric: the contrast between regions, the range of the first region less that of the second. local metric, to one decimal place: 2.0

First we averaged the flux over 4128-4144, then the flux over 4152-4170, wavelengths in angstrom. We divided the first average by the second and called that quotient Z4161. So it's 0.99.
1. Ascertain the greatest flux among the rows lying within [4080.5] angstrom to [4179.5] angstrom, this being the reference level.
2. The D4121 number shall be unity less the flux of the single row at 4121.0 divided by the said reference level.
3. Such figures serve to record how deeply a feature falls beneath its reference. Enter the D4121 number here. 0.10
